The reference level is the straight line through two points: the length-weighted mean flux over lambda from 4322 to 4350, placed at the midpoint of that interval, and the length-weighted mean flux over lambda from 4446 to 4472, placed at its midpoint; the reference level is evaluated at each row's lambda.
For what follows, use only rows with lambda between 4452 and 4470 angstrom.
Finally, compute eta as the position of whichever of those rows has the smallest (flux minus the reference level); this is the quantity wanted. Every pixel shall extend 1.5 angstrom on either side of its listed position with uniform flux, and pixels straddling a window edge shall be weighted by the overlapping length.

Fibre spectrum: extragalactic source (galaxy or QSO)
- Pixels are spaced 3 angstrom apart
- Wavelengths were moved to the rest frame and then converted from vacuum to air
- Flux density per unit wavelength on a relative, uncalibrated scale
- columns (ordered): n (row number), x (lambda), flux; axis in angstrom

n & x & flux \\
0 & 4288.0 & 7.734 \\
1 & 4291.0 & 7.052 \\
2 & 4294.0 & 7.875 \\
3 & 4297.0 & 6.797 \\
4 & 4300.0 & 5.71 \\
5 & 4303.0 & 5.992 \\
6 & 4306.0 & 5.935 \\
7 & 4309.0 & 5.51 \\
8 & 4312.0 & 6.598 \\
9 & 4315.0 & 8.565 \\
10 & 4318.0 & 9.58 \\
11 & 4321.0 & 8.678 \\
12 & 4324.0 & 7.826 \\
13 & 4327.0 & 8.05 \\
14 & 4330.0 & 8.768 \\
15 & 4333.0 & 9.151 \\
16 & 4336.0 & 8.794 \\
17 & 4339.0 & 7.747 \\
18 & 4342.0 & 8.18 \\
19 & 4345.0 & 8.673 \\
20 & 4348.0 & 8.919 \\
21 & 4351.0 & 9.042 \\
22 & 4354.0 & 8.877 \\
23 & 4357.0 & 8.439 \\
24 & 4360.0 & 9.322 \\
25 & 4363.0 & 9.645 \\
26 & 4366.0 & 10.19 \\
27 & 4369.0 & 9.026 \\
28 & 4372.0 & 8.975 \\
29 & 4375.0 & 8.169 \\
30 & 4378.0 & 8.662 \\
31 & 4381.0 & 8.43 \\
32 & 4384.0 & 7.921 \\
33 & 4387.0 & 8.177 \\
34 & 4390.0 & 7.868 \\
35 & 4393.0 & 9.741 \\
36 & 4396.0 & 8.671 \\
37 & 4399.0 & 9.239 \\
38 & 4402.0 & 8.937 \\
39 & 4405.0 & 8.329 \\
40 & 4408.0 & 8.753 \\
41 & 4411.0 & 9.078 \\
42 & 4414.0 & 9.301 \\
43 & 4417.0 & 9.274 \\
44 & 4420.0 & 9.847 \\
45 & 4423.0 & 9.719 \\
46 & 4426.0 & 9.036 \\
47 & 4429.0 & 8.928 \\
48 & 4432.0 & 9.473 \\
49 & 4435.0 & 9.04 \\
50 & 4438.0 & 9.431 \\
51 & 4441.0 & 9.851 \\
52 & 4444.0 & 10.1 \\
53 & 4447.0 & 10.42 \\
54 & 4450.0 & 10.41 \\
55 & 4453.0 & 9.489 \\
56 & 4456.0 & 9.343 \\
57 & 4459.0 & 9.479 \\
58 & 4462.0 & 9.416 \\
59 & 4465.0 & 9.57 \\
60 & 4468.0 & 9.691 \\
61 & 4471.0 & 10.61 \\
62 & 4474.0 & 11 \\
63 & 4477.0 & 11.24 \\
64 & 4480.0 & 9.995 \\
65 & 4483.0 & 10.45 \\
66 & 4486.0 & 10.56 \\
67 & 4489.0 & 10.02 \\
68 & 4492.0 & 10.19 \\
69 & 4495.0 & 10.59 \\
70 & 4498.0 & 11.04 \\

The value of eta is 4456.0 angstrom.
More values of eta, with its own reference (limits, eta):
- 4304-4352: 4309.0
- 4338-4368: 4339.0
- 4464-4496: 4465.0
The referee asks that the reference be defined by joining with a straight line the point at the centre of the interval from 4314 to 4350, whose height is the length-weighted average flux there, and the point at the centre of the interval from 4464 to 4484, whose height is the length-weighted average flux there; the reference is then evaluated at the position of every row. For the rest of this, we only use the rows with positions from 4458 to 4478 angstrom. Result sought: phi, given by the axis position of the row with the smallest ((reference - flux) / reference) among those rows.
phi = 4477.0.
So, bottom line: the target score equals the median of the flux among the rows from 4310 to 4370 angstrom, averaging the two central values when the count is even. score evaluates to 8.8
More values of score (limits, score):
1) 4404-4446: 9.3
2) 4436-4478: 9.8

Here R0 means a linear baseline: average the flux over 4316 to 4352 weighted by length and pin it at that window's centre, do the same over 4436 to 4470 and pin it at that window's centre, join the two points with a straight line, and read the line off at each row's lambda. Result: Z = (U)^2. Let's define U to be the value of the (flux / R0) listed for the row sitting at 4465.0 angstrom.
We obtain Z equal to 0.94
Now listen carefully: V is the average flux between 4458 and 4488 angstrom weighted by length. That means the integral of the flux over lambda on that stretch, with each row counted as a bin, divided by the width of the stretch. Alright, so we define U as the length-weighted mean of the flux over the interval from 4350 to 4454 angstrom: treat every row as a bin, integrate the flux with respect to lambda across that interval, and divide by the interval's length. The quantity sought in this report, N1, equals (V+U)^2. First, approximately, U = 9.1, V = 10.2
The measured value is 374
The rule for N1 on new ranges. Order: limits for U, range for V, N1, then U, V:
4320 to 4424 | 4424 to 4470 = 339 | 8.8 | 9.6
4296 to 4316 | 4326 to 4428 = 232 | 6.4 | 8.9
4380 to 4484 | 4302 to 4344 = 299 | 9.4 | 7.8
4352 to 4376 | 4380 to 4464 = 335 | 9.1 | 9.2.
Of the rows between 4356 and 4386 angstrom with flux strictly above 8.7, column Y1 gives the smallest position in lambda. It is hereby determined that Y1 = 4360.0 angstrom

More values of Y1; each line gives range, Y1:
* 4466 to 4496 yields 4468.0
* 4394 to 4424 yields 4399.0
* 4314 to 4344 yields 4318.0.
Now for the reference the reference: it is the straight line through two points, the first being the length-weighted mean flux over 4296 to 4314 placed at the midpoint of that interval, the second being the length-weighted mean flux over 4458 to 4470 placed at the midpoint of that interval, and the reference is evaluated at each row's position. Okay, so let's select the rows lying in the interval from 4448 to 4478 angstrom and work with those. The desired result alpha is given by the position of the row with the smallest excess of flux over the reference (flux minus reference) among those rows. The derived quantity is 4462.0 angstrom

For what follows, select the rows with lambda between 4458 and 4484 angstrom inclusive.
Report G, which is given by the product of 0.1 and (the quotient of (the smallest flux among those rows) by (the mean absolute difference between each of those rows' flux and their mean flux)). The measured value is 1.60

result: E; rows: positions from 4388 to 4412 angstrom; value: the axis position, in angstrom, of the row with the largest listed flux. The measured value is 4393.0 angstrom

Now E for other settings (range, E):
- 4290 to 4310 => 4294.0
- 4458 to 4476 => 4474.0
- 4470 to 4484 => 4477.0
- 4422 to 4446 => 4444.0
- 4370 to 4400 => 4393.0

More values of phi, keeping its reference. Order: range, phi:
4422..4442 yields 4423.0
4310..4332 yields 4318.0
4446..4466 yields 4447.0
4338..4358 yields 4351.0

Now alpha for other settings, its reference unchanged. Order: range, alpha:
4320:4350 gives 4339.0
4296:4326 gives 4309.0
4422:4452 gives 4435.0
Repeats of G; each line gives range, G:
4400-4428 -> 2.38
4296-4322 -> 0.43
